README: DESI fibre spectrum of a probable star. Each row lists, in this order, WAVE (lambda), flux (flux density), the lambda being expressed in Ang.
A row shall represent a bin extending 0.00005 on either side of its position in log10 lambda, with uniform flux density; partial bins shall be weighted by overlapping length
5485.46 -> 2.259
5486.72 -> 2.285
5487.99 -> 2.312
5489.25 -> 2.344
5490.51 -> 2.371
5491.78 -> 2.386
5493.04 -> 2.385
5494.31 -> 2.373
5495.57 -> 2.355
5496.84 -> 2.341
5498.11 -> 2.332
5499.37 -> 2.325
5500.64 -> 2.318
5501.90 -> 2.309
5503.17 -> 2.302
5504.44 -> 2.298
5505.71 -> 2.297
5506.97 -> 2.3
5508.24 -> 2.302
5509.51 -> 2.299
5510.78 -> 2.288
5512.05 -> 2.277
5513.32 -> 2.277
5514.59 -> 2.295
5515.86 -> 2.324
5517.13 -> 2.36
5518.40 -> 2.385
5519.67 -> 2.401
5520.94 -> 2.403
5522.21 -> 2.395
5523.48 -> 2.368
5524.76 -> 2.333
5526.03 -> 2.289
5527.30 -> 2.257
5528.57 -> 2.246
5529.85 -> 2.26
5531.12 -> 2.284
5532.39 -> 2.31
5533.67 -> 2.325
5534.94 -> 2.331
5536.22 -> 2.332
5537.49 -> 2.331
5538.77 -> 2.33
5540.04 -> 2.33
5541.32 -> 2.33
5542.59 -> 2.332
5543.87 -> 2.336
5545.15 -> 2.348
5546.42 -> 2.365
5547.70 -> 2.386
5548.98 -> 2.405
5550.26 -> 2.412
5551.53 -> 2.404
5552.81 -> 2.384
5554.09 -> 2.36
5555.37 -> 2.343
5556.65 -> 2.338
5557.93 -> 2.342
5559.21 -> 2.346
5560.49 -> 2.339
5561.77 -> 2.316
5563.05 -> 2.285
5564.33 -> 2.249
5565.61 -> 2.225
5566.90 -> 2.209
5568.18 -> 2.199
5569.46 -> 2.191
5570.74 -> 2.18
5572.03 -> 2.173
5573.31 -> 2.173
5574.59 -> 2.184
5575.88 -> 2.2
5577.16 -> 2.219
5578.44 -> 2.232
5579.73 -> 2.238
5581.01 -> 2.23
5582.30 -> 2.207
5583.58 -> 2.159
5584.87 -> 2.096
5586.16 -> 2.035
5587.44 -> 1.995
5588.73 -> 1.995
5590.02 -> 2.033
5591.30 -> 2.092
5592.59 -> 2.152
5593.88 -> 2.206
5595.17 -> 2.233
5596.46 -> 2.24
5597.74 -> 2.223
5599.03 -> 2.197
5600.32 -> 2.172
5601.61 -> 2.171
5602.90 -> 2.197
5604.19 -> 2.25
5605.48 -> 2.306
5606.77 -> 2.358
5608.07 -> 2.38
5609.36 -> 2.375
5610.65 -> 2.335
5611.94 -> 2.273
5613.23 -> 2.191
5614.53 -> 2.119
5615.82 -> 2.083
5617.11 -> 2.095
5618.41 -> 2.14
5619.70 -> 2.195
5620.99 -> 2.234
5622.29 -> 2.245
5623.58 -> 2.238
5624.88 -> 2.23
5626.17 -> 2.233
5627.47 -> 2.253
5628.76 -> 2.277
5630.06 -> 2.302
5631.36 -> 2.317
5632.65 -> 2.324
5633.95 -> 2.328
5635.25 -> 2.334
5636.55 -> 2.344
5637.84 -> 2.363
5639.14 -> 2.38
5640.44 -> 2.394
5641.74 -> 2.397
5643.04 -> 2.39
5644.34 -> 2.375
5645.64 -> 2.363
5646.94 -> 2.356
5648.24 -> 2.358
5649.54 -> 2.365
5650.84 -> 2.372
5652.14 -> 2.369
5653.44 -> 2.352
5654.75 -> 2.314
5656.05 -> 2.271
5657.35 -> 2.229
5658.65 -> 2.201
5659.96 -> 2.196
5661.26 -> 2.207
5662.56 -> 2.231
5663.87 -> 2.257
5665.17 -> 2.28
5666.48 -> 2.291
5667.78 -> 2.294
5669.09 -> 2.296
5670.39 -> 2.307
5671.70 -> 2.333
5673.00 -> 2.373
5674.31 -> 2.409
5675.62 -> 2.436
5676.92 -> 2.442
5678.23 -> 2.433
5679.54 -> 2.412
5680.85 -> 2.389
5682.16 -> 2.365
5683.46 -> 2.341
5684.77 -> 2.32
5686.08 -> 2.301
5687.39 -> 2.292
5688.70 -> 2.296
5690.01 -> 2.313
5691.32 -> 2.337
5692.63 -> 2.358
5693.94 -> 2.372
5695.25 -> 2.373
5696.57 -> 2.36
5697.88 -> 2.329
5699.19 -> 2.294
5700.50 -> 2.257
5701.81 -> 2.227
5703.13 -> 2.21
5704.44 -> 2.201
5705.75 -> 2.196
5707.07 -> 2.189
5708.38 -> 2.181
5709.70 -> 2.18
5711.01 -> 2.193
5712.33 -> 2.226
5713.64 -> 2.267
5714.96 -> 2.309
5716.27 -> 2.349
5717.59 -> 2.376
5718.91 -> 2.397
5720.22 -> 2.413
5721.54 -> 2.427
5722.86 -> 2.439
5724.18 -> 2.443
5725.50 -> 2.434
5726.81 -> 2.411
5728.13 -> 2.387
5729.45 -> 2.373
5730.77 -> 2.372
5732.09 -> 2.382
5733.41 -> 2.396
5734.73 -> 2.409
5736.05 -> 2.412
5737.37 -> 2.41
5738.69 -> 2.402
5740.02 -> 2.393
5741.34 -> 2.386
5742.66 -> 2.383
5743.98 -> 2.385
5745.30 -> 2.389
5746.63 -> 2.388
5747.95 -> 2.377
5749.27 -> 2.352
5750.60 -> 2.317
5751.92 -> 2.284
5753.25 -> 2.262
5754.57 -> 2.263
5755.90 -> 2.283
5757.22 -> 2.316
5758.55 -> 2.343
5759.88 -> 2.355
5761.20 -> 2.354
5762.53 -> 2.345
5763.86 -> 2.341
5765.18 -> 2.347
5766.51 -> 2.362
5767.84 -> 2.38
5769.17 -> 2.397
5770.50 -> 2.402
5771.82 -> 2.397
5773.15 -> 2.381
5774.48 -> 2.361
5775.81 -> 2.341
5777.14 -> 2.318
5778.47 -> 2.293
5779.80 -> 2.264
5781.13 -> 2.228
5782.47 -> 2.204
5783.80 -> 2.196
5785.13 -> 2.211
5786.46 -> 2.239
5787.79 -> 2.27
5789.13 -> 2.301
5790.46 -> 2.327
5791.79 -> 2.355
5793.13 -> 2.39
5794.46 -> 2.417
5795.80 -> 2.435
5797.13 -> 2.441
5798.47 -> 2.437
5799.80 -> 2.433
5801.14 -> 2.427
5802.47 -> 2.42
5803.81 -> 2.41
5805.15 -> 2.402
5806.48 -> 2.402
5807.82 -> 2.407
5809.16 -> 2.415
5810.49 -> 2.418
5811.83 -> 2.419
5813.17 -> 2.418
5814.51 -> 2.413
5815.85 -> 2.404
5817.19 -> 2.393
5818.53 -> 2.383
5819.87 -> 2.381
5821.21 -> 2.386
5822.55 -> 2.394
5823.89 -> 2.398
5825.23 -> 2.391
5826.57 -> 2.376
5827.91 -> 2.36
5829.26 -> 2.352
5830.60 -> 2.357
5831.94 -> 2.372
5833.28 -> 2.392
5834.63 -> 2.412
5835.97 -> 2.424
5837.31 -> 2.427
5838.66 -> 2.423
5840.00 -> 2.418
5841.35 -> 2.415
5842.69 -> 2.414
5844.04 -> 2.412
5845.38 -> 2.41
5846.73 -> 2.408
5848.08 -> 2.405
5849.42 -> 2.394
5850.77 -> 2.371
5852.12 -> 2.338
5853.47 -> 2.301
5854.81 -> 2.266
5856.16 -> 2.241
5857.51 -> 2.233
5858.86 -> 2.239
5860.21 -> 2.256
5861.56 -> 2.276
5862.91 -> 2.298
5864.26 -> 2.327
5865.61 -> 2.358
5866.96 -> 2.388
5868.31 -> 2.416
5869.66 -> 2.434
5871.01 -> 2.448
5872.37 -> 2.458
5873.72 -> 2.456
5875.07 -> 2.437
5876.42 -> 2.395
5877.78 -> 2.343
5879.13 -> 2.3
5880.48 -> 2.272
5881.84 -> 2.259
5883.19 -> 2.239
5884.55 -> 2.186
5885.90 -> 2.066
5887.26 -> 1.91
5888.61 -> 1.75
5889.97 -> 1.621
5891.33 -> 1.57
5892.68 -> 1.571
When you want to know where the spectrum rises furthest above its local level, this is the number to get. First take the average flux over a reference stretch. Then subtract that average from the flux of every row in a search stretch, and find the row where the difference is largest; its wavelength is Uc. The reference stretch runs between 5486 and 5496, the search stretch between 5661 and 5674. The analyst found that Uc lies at 5673.00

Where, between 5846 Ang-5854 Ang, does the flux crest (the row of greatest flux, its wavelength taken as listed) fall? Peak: 5846.73 Ang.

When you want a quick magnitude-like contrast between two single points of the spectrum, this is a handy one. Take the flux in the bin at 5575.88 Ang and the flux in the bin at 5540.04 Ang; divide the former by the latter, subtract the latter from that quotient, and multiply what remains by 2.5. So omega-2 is -3.46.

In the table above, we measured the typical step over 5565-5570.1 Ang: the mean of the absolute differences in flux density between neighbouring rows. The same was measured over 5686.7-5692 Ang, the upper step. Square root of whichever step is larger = 0.122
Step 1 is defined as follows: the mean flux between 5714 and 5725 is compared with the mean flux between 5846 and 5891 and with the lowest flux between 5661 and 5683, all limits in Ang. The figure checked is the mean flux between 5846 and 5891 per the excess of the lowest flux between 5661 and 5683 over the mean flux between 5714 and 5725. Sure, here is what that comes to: -12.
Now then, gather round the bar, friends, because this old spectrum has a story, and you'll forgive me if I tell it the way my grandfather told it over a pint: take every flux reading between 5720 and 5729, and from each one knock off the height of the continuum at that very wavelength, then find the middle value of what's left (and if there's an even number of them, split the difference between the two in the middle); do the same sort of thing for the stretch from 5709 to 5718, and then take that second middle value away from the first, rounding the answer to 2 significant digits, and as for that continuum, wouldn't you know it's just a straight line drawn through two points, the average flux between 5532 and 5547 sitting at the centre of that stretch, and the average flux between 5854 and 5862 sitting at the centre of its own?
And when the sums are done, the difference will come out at 0.16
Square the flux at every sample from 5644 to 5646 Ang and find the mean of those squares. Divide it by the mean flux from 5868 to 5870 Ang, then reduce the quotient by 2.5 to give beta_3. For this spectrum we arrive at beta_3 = -0.19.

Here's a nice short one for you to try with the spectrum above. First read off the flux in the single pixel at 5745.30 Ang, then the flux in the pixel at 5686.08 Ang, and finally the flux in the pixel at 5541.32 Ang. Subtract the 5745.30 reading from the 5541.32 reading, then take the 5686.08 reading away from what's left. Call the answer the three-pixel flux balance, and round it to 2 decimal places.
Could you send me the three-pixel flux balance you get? -2.36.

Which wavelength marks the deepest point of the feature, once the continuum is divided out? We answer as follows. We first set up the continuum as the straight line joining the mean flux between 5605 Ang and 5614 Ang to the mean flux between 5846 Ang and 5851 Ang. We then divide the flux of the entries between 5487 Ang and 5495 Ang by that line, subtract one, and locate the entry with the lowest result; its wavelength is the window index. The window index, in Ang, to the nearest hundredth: 5487.99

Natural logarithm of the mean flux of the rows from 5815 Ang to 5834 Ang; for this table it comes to 0.868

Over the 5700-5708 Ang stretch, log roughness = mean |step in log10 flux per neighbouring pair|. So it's 0.0027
